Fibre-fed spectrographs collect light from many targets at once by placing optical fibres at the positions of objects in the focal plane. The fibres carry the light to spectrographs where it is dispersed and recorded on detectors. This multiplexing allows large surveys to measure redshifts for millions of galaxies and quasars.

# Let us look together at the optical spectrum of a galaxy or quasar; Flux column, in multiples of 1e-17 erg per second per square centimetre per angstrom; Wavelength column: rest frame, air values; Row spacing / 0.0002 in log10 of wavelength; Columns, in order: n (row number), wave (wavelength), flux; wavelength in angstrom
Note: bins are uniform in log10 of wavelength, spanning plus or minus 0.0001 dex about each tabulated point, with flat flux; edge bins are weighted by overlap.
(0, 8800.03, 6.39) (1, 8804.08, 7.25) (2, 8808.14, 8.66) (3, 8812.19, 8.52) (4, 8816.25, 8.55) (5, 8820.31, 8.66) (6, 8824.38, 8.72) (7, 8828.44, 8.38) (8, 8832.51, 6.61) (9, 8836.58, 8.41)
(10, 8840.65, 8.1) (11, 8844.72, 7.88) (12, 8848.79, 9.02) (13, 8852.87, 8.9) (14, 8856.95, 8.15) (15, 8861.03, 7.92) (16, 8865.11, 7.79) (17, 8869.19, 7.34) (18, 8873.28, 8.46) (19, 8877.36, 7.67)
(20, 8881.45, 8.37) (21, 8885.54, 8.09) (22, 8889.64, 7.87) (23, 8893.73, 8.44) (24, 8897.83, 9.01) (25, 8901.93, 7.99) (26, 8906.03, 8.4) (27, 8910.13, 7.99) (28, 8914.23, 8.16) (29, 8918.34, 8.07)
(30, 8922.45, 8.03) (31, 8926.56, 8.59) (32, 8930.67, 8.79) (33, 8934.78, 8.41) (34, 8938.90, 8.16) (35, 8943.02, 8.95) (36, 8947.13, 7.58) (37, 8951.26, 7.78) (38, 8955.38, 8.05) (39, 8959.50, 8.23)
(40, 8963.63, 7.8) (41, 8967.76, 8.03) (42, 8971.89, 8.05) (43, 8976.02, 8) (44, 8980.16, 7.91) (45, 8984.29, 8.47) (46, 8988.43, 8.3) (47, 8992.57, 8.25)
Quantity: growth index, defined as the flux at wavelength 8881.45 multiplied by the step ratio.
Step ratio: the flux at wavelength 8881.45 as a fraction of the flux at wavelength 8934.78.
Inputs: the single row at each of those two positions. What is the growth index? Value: 8.3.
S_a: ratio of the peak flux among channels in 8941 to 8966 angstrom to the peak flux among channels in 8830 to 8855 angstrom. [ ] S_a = 0.99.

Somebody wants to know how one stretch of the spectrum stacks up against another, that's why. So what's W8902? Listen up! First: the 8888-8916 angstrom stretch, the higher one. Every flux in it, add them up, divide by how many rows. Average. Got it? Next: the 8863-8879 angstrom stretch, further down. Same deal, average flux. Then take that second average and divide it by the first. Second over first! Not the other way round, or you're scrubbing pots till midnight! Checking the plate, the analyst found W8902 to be 0.95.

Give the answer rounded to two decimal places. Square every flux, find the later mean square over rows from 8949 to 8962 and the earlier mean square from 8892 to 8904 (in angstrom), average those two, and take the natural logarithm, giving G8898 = 4.22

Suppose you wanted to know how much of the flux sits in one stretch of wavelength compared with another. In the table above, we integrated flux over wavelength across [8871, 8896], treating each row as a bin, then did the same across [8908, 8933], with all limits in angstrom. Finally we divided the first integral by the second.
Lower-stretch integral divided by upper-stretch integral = 0.98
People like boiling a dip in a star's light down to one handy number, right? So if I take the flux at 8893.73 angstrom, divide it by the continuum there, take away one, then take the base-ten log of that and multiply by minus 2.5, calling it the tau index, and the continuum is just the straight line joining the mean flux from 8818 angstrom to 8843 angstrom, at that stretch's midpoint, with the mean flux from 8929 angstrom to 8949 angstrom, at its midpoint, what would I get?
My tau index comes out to 4.30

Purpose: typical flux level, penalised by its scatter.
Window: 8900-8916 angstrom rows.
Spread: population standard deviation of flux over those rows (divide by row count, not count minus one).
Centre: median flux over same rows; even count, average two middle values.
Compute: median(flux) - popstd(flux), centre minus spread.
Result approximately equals 7.91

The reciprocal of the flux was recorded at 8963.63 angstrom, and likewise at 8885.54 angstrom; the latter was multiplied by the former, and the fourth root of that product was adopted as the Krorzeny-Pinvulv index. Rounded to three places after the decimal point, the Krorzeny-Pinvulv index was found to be 0.355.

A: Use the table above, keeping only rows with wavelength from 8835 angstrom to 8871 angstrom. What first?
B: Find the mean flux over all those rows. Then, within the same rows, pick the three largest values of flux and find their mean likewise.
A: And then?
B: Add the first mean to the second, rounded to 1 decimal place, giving 16.9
